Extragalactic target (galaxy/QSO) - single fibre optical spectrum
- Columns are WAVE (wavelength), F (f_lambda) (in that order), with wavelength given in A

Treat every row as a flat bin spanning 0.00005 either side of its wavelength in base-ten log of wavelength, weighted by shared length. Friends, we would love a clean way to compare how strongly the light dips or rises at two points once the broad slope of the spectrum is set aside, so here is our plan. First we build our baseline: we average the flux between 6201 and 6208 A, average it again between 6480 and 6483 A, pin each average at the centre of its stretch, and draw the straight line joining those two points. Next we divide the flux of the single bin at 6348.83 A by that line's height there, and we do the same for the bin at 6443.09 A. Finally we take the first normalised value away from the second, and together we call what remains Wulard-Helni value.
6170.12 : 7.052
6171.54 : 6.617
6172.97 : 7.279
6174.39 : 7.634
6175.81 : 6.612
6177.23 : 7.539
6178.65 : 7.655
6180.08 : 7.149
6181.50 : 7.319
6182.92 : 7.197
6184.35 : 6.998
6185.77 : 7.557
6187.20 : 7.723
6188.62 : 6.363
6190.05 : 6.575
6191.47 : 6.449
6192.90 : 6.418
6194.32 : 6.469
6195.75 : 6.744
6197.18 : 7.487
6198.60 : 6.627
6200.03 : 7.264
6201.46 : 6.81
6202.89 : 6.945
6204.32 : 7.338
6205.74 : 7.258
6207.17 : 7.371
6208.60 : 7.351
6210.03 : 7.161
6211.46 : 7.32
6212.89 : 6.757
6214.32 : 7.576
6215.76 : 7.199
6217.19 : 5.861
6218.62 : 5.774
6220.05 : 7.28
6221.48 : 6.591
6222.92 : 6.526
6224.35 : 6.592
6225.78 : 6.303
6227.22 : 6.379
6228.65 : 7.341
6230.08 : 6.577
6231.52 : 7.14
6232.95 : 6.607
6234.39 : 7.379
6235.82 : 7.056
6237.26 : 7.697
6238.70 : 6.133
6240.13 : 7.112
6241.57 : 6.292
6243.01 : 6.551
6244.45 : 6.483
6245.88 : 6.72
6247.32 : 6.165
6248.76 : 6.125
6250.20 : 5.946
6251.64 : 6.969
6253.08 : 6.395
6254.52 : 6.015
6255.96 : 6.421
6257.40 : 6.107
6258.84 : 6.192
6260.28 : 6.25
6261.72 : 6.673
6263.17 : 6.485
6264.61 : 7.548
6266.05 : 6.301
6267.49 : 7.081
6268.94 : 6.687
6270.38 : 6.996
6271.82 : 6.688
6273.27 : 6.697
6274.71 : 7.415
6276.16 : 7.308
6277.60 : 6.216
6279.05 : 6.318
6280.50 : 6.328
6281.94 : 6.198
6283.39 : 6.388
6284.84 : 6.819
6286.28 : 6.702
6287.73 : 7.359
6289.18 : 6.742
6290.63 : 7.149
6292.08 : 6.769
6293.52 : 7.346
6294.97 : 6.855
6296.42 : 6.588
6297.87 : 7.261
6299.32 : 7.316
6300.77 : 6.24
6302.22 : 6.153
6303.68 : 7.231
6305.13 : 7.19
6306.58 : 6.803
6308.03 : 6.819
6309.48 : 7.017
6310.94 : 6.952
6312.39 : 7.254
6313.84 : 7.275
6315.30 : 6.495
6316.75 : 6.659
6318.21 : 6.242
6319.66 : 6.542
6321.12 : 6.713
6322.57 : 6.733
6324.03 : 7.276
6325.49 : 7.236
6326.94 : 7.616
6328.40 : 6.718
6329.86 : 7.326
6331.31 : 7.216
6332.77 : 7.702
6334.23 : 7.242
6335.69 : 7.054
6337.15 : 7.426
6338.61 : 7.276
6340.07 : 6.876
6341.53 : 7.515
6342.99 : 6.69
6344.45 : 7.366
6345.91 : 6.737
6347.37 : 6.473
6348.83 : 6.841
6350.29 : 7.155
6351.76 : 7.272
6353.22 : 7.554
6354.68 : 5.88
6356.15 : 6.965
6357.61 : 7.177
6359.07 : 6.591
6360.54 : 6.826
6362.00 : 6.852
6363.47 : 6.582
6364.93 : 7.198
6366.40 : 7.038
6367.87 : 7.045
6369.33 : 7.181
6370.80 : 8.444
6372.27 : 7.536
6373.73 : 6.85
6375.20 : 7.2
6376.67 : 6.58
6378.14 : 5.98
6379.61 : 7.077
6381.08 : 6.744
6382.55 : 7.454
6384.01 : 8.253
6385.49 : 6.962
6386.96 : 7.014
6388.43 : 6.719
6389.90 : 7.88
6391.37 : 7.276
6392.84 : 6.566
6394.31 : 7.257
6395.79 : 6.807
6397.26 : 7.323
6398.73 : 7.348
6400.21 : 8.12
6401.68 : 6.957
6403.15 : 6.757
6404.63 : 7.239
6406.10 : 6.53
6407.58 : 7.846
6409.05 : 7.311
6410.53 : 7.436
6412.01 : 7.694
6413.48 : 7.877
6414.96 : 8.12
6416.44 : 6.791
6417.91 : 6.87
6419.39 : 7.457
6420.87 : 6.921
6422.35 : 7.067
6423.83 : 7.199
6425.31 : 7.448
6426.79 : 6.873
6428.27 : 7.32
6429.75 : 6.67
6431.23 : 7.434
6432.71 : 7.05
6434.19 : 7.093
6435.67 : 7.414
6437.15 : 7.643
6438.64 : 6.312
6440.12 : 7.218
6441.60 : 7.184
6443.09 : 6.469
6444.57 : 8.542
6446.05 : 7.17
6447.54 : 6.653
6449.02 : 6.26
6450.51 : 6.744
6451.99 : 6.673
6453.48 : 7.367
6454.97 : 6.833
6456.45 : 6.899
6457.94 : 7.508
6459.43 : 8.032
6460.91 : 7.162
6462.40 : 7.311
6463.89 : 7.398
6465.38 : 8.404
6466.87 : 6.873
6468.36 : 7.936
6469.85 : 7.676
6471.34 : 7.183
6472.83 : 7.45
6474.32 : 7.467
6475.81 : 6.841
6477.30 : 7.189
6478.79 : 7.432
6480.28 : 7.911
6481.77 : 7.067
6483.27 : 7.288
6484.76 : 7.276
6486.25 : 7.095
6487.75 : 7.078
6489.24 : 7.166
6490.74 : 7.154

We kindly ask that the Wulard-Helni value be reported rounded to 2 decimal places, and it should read -0.06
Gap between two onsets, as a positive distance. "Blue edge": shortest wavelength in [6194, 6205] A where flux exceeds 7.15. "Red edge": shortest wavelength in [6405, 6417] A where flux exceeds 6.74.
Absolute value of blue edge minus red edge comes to 210.4 A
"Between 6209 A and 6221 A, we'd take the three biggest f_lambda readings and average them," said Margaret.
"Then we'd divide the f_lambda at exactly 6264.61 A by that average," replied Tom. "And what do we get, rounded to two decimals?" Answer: 1.02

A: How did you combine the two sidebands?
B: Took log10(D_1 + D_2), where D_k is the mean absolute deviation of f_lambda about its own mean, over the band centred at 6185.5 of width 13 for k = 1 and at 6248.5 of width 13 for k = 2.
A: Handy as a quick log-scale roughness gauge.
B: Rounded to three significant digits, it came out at -0.175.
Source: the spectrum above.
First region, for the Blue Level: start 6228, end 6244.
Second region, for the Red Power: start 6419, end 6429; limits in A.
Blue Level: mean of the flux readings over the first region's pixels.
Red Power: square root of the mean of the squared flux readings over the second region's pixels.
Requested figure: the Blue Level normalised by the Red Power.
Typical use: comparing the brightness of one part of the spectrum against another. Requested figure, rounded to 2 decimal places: 0.96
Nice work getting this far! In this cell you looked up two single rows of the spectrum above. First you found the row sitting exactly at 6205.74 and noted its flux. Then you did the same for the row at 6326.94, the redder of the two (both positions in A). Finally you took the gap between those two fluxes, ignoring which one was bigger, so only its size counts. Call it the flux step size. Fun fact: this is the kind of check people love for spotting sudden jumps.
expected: 0.4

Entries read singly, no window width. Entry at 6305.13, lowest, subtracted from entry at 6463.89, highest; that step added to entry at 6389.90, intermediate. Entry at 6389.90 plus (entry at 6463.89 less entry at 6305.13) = 8.1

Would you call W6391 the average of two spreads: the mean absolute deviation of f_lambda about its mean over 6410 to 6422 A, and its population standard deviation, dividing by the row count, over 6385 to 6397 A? 0.39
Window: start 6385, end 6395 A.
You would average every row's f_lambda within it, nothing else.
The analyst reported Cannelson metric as 7.10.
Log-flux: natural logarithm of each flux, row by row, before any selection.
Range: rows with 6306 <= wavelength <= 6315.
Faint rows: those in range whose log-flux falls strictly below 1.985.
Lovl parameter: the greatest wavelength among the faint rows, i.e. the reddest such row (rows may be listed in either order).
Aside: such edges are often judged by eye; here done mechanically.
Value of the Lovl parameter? 6313.84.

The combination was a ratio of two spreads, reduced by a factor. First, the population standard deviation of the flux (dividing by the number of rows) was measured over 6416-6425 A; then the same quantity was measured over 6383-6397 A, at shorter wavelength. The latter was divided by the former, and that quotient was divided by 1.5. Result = 1.5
